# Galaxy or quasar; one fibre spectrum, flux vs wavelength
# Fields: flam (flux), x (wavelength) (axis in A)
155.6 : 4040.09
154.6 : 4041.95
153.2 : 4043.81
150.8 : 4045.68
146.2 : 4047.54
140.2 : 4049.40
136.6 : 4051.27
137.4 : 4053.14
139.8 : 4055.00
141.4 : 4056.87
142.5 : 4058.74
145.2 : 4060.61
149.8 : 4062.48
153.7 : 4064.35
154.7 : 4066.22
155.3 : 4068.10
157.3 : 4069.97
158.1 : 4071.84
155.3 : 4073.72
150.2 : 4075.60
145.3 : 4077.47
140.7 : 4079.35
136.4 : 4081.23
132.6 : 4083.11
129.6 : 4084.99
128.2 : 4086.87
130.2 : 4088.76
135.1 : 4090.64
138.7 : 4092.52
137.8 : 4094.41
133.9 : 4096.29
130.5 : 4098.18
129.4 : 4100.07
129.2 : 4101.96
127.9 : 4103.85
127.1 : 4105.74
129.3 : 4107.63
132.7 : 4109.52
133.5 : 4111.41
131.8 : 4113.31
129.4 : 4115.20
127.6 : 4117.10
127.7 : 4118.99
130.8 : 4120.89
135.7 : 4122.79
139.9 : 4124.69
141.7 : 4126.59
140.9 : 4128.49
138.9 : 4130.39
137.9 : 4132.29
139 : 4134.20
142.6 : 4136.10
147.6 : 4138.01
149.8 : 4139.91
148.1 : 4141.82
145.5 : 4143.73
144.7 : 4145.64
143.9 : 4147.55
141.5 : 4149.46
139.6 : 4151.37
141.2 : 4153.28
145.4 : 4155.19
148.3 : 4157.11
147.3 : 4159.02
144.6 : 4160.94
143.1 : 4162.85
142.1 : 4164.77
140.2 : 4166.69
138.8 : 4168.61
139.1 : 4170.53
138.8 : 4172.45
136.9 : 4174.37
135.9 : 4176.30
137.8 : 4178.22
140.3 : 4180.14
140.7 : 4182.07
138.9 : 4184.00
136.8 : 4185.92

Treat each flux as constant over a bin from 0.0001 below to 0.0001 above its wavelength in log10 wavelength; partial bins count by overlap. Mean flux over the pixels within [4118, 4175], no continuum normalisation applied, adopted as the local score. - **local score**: 141.4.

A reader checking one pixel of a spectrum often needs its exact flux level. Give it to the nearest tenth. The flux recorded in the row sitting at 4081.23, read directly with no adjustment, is 136.4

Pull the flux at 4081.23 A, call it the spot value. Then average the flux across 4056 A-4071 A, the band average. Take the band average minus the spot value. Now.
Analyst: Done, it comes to 14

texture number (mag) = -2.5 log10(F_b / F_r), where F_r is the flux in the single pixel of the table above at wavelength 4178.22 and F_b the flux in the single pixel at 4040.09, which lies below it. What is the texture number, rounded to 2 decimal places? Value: -0.13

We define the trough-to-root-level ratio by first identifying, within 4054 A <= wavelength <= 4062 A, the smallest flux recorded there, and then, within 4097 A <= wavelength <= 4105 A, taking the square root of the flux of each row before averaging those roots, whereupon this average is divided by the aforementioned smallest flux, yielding 0.081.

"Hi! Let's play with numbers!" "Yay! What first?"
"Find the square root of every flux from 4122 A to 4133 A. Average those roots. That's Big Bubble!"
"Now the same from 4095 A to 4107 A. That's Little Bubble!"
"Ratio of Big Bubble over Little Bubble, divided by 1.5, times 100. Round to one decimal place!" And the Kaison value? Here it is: 69.1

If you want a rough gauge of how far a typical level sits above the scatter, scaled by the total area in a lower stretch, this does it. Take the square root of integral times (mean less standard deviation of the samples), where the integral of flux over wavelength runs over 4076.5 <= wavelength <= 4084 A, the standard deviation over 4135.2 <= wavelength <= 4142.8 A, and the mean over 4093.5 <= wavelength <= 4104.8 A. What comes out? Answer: 366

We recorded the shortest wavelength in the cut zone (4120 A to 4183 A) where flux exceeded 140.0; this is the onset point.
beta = 4126.59 A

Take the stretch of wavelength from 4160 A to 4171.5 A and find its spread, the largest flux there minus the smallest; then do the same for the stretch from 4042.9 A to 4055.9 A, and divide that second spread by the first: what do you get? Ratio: 2.9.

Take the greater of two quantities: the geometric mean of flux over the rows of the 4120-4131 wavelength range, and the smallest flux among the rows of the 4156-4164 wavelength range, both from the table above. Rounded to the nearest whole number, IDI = 143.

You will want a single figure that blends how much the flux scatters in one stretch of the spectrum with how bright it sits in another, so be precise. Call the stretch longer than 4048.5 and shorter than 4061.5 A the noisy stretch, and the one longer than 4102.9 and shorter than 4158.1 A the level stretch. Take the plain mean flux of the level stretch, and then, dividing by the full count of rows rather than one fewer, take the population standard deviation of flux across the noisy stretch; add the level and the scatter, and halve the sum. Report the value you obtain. 70.5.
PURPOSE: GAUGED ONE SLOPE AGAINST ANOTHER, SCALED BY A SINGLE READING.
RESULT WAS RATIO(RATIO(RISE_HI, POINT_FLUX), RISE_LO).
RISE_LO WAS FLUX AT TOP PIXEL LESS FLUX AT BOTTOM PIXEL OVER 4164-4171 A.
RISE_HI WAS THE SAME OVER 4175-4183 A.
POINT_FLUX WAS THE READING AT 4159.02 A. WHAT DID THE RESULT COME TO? -0.011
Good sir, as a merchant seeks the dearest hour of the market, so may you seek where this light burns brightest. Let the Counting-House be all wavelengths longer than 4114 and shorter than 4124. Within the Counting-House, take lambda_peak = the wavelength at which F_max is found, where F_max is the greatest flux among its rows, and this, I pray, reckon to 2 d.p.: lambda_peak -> 4122.79 A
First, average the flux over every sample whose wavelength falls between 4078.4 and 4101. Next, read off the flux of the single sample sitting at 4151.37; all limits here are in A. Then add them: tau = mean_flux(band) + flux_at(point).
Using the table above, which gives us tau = 273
